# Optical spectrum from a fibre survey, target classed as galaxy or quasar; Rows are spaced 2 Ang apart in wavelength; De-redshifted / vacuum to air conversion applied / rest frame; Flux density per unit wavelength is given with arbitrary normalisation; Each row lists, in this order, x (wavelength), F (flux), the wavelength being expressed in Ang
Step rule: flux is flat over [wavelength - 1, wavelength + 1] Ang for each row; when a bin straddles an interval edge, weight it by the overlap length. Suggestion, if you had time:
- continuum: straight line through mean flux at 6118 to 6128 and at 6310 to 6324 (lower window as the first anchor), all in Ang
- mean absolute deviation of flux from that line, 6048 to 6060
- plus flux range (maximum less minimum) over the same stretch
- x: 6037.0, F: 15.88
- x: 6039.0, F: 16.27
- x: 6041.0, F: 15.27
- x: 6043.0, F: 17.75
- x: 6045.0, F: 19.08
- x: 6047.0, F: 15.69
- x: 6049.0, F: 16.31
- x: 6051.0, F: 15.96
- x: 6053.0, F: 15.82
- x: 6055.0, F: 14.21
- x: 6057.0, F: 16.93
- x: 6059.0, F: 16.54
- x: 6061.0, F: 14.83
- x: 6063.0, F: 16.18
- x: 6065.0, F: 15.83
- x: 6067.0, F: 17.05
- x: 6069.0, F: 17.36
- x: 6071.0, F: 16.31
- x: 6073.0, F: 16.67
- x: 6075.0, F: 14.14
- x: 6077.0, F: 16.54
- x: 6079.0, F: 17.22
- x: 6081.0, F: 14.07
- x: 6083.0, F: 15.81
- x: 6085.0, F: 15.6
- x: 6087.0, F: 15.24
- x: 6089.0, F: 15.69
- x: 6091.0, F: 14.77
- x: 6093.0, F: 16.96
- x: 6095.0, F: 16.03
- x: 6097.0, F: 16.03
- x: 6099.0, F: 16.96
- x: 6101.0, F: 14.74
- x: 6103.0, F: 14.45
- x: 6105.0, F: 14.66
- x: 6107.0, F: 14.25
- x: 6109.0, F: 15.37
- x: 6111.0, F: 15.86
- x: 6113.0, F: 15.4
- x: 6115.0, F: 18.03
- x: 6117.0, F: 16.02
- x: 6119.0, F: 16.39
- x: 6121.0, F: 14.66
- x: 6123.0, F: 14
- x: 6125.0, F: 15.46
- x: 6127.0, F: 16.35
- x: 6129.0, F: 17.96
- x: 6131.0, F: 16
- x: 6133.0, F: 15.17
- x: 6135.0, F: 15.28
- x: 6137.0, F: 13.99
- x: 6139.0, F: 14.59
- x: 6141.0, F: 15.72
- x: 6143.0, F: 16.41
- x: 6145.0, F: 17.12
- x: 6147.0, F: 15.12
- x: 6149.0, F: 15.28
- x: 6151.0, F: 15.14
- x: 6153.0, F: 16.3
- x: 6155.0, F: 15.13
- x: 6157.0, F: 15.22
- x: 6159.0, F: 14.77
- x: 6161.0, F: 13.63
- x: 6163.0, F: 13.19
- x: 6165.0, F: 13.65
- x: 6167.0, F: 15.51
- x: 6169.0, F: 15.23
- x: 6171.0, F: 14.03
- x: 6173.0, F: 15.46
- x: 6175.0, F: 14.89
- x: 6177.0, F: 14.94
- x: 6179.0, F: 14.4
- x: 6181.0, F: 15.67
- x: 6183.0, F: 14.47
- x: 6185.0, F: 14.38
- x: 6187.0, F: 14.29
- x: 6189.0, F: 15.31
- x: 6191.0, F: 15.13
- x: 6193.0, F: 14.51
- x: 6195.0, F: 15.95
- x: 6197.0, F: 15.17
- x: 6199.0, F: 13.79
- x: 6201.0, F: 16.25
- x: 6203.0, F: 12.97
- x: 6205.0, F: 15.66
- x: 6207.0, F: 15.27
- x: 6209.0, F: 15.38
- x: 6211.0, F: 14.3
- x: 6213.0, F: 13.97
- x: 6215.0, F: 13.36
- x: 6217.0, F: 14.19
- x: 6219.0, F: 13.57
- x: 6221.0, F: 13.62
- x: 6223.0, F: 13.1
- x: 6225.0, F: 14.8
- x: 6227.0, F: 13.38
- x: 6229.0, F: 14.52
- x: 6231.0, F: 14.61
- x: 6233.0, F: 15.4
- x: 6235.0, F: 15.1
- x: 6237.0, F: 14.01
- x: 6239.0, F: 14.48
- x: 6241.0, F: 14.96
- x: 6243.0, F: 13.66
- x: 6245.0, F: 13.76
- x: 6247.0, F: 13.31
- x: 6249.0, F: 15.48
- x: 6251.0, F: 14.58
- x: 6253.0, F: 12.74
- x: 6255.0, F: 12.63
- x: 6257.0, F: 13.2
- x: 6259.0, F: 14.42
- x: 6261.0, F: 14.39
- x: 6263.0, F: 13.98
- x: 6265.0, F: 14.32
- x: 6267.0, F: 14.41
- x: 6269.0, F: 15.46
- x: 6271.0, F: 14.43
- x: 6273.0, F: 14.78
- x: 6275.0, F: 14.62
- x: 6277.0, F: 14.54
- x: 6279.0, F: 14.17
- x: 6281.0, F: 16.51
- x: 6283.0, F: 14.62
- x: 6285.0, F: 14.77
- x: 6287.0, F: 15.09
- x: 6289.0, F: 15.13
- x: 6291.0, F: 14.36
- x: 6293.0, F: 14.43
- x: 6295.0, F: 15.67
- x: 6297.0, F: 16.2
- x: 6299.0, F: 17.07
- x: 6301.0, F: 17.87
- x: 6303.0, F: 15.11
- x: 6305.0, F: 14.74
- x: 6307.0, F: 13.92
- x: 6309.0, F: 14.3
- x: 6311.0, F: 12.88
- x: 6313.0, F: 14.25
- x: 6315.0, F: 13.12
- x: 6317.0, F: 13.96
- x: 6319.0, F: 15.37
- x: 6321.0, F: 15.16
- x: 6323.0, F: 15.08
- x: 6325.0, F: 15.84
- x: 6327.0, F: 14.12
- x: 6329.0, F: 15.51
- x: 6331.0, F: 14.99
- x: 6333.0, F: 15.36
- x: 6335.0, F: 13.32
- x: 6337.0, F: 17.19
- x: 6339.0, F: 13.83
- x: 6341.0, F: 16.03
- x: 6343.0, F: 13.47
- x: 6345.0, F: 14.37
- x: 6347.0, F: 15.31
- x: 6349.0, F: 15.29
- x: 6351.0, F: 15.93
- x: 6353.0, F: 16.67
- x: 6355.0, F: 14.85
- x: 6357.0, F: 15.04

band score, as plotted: 3.43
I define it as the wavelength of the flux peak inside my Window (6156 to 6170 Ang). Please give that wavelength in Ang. 6167.0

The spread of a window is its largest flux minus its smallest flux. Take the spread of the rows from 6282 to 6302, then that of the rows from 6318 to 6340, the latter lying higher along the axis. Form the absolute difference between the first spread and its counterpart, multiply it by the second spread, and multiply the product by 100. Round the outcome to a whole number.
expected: 139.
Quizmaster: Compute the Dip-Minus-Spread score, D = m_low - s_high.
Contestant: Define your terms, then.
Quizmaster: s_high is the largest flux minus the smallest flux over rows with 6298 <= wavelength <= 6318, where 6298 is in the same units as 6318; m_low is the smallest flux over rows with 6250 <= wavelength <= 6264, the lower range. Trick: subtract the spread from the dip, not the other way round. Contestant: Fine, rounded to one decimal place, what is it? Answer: 7.6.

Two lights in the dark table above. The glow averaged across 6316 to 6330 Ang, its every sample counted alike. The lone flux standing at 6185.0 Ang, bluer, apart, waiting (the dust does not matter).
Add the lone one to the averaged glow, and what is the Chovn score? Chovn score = 29.4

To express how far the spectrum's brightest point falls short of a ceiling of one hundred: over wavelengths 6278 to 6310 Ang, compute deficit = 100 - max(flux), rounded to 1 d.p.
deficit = 82.1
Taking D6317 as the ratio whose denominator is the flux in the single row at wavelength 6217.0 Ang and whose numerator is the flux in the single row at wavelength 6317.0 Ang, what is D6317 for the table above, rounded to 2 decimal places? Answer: 0.98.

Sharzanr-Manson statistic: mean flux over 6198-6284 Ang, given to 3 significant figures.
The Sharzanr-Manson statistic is 14.3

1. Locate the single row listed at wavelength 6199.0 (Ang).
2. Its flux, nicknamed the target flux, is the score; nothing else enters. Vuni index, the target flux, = 13.79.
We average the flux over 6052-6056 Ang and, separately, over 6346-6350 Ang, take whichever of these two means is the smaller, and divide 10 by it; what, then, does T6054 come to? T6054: 0.666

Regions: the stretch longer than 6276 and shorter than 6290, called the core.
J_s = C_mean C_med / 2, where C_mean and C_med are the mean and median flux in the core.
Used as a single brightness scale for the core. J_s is 111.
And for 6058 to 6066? 127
